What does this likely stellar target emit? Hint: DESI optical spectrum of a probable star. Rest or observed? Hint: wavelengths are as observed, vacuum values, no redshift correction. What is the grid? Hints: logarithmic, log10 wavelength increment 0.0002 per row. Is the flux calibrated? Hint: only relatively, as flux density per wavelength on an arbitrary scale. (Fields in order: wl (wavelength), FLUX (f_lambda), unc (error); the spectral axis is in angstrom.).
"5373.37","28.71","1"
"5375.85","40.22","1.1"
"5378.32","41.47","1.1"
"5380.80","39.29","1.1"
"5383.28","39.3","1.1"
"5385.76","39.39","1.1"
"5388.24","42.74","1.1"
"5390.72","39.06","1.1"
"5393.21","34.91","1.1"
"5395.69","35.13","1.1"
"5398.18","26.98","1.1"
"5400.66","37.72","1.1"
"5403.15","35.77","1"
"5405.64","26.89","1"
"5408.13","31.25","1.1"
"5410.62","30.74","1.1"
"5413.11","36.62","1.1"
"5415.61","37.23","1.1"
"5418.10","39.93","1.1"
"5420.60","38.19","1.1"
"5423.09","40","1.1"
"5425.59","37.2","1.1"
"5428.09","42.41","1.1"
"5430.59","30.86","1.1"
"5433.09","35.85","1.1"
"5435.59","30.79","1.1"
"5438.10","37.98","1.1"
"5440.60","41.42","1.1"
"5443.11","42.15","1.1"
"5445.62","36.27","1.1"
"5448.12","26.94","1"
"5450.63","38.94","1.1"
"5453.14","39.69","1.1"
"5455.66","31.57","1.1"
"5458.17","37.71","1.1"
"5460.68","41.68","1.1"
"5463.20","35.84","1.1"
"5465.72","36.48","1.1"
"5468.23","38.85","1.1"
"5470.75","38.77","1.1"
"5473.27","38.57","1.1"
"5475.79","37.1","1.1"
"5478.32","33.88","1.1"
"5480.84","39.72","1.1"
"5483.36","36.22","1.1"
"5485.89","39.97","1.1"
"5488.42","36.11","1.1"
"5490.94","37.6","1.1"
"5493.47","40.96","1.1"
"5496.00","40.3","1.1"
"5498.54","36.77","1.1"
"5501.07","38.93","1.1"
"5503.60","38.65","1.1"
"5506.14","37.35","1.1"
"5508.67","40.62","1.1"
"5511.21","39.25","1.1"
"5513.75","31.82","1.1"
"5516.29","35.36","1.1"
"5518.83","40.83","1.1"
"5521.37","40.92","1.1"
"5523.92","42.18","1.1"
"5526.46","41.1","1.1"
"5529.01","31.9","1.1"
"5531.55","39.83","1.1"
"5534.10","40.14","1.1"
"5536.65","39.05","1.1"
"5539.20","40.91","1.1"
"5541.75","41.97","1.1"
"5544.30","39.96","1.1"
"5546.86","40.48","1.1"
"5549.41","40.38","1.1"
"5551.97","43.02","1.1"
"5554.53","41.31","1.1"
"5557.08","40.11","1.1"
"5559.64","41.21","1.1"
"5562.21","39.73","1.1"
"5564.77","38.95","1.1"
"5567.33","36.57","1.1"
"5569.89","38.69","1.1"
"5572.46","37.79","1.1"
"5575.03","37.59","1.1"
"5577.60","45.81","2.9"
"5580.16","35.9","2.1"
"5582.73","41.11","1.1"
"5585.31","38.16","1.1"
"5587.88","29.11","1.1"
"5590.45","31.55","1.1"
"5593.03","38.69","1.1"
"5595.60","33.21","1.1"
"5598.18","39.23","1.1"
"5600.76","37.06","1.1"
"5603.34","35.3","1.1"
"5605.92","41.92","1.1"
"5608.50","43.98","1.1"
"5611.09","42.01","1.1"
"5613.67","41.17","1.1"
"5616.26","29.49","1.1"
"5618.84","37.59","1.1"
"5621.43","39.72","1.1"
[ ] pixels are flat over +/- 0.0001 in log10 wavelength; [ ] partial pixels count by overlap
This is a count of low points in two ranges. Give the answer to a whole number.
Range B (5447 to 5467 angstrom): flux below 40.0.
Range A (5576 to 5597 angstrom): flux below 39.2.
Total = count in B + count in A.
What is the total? 13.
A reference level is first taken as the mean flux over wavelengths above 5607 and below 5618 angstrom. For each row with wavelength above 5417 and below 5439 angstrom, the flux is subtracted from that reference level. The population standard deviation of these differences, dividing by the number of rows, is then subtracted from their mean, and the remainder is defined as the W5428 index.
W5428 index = -1.6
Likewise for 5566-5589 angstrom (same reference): -2.9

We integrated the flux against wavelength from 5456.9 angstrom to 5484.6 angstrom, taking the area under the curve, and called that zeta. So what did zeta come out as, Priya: 1045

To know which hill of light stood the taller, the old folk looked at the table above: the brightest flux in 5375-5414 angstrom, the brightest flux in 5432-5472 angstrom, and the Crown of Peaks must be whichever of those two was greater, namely 42.7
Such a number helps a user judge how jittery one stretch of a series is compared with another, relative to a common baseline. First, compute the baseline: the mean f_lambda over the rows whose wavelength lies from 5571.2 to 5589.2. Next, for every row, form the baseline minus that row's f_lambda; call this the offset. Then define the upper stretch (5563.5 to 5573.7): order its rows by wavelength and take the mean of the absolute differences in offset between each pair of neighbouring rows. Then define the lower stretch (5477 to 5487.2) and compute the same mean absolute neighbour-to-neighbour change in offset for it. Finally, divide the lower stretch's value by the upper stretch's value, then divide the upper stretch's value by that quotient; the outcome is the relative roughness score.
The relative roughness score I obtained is 1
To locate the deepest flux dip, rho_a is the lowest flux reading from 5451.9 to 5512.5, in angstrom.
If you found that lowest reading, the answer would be 31.57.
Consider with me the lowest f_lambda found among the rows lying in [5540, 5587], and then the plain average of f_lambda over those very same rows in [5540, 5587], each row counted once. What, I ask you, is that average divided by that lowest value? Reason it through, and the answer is 1.11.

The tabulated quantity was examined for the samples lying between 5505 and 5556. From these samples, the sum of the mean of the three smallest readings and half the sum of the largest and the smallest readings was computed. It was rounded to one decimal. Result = 70.4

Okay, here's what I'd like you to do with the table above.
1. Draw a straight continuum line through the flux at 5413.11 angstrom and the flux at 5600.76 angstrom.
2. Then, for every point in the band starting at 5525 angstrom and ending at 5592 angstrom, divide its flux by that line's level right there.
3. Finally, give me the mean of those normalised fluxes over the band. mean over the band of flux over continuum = 1.05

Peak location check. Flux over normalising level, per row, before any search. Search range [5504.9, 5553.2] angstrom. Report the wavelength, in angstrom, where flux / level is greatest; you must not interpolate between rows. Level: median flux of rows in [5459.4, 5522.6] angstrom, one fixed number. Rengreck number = 5551.97 angstrom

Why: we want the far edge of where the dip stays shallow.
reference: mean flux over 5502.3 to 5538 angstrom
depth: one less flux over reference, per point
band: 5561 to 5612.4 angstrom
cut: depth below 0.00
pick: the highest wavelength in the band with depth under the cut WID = 5611.09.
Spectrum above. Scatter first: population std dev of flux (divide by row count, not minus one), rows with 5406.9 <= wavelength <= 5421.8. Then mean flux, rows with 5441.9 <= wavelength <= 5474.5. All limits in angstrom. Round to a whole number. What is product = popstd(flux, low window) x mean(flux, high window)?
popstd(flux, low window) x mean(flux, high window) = 129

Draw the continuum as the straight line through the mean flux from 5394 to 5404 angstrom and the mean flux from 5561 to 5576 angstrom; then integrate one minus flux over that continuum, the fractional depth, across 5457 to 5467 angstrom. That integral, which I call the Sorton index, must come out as -0.69 angstrom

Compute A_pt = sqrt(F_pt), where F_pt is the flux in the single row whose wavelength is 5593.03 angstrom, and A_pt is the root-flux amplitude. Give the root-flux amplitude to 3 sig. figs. 6.22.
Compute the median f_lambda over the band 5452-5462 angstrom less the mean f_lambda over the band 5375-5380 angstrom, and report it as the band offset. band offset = -2.1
